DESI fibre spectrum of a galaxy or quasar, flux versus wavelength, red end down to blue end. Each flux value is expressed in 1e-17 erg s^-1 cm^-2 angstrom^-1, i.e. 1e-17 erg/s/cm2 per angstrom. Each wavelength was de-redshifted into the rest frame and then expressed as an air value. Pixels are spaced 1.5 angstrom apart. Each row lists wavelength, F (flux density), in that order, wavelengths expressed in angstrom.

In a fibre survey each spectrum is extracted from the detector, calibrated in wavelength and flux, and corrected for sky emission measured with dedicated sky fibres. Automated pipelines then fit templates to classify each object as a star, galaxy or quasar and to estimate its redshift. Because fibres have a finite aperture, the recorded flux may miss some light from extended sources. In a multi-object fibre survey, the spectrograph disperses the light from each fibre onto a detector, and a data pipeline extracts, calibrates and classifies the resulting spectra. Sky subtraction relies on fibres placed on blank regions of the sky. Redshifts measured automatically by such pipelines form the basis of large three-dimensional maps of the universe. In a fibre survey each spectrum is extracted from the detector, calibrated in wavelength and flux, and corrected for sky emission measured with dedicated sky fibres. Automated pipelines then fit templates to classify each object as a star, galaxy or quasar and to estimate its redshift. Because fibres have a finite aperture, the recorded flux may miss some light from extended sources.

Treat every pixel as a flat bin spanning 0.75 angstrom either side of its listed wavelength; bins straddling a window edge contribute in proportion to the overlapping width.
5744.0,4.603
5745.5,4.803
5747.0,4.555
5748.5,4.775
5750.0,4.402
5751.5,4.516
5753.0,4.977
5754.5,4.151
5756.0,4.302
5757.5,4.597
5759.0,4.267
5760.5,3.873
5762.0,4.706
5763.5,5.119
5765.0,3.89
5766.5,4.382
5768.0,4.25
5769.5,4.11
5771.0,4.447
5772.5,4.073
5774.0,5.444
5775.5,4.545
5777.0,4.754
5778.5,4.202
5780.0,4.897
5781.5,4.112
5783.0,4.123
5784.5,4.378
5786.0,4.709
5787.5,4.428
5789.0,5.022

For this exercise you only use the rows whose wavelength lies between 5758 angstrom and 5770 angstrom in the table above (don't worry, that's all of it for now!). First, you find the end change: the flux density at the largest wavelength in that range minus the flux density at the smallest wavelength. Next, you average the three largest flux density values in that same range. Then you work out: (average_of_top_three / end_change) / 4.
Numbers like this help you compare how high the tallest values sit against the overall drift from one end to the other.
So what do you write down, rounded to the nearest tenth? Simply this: -7.5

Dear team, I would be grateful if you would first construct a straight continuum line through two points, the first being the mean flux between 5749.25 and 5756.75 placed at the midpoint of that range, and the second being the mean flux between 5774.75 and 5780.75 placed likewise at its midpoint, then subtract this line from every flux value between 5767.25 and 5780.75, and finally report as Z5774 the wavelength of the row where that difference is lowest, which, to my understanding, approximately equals 5772.5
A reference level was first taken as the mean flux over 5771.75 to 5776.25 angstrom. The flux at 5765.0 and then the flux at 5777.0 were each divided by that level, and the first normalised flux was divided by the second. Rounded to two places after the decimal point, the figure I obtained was 0.82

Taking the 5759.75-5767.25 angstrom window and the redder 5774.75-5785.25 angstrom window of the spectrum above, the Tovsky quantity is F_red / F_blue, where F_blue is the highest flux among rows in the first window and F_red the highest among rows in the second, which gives 0.96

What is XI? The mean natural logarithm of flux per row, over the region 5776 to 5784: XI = 1.48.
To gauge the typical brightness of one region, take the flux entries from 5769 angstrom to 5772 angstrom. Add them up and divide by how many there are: 4.28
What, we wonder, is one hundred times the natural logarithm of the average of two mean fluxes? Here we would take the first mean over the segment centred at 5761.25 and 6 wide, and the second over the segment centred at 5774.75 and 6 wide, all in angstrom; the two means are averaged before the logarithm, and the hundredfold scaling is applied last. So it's 153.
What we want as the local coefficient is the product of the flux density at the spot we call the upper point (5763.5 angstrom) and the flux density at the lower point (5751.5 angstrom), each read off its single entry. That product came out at 23.1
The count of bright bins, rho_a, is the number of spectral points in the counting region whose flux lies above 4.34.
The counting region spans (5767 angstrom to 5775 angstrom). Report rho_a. 2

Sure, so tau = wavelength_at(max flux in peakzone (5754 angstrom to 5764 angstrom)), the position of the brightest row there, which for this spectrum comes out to 5763.5 angstrom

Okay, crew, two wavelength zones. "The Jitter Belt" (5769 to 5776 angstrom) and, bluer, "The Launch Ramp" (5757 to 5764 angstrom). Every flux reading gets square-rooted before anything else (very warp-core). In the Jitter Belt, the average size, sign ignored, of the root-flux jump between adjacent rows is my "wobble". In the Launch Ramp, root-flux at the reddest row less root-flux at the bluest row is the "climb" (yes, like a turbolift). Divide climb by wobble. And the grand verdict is 0.7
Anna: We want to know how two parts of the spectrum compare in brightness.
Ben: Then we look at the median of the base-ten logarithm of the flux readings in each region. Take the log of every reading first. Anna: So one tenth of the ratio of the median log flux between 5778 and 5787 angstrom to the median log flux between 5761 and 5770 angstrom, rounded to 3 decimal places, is 0.100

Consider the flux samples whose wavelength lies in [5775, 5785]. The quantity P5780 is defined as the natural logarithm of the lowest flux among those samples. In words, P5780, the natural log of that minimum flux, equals 1.41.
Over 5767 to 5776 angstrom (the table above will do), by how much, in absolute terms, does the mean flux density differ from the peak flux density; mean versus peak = 0.97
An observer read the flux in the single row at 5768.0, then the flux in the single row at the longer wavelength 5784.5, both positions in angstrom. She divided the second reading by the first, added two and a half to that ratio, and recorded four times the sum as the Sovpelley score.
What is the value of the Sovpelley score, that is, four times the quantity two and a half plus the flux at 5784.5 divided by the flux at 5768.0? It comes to 14.1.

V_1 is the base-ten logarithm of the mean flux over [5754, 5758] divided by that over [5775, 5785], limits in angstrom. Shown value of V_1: -0.01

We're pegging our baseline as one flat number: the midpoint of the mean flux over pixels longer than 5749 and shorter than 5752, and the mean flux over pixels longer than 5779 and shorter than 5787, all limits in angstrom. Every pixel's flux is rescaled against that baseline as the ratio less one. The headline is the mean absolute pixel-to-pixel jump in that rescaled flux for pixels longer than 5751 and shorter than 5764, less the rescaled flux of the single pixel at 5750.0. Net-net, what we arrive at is 0.12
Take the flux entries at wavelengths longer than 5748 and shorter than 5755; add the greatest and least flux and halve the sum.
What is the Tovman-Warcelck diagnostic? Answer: 4.56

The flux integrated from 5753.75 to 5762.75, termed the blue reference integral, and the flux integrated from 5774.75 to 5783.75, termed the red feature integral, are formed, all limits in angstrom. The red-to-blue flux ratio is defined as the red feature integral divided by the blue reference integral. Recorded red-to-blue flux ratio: 1.03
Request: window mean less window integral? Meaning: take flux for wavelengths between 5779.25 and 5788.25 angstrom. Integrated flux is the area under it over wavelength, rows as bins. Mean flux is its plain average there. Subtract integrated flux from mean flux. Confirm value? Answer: -36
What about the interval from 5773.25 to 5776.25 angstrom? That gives -10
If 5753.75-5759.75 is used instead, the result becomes -22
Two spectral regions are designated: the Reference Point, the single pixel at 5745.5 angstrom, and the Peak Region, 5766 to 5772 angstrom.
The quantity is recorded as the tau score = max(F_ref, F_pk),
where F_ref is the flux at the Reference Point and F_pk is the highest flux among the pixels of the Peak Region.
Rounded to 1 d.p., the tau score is 4.8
